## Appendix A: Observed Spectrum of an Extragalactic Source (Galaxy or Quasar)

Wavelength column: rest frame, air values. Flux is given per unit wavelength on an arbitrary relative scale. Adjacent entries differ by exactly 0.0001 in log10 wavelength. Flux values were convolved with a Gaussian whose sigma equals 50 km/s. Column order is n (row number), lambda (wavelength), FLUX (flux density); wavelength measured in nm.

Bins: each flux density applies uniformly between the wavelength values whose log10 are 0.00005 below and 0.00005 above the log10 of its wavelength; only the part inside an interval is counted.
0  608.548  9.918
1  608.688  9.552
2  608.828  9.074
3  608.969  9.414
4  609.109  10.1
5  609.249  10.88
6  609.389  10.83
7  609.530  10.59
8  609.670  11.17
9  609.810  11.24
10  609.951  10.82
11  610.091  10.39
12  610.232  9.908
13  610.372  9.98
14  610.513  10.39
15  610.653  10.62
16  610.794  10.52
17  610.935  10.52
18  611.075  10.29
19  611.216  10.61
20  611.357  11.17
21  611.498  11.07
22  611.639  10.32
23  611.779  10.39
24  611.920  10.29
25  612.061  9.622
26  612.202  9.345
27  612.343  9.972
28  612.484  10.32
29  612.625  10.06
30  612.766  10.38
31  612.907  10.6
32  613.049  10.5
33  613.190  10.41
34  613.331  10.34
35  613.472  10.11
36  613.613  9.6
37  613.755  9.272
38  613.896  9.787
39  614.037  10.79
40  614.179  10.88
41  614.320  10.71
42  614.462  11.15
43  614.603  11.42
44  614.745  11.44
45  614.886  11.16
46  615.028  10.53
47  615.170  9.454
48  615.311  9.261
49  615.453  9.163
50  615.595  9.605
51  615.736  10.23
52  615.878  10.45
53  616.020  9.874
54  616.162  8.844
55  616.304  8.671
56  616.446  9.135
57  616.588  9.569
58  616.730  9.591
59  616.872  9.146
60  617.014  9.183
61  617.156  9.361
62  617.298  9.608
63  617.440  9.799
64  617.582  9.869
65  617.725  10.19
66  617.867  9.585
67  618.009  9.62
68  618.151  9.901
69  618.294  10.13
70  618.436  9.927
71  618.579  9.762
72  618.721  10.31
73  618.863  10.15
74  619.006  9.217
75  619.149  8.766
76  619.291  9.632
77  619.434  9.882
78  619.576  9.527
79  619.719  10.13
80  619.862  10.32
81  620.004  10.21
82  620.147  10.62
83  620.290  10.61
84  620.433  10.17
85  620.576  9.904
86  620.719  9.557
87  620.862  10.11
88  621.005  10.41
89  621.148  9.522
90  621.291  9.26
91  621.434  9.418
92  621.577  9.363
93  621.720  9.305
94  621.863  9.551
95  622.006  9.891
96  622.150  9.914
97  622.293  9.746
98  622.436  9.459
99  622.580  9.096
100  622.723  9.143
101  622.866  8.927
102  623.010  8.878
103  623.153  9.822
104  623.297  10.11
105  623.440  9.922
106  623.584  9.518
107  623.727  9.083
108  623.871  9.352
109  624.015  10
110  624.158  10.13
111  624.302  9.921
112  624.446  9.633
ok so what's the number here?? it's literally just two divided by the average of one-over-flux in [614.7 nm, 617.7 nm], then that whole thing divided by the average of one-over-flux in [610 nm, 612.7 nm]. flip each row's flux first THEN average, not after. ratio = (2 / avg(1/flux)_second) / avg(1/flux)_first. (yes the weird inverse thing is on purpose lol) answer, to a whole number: 199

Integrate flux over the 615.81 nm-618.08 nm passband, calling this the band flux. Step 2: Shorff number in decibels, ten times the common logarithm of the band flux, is 13.4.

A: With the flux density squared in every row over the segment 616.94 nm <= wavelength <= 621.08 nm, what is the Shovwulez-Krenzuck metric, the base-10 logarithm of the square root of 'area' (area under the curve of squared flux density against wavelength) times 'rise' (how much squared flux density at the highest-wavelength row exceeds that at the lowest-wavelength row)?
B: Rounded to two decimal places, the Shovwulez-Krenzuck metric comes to 1.99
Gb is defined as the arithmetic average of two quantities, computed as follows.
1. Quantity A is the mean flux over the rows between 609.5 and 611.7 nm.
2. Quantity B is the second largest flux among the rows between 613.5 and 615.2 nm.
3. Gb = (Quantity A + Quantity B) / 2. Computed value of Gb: 11.0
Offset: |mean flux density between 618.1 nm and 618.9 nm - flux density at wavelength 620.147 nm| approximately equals 0.59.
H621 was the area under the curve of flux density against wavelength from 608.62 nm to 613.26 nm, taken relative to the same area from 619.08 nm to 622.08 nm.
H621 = 1.6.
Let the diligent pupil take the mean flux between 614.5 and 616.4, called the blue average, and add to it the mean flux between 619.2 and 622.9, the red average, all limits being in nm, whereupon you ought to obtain 19.8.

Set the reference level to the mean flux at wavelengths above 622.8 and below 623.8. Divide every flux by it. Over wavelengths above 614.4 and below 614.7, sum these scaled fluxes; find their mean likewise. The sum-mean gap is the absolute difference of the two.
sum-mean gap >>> 1.19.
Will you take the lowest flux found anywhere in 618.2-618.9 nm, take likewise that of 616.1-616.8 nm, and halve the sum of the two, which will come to 9.2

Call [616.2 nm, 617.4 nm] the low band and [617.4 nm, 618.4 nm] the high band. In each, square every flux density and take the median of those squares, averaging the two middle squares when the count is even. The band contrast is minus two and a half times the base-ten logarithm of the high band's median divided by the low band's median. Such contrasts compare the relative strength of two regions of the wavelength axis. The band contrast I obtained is -0.14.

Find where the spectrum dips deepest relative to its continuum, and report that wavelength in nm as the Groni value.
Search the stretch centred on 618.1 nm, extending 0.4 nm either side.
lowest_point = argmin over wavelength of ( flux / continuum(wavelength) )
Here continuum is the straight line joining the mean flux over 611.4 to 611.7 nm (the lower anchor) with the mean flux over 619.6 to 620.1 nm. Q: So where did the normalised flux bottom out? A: 617.867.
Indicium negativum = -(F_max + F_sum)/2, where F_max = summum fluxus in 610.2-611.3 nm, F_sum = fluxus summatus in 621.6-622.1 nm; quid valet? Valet -20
